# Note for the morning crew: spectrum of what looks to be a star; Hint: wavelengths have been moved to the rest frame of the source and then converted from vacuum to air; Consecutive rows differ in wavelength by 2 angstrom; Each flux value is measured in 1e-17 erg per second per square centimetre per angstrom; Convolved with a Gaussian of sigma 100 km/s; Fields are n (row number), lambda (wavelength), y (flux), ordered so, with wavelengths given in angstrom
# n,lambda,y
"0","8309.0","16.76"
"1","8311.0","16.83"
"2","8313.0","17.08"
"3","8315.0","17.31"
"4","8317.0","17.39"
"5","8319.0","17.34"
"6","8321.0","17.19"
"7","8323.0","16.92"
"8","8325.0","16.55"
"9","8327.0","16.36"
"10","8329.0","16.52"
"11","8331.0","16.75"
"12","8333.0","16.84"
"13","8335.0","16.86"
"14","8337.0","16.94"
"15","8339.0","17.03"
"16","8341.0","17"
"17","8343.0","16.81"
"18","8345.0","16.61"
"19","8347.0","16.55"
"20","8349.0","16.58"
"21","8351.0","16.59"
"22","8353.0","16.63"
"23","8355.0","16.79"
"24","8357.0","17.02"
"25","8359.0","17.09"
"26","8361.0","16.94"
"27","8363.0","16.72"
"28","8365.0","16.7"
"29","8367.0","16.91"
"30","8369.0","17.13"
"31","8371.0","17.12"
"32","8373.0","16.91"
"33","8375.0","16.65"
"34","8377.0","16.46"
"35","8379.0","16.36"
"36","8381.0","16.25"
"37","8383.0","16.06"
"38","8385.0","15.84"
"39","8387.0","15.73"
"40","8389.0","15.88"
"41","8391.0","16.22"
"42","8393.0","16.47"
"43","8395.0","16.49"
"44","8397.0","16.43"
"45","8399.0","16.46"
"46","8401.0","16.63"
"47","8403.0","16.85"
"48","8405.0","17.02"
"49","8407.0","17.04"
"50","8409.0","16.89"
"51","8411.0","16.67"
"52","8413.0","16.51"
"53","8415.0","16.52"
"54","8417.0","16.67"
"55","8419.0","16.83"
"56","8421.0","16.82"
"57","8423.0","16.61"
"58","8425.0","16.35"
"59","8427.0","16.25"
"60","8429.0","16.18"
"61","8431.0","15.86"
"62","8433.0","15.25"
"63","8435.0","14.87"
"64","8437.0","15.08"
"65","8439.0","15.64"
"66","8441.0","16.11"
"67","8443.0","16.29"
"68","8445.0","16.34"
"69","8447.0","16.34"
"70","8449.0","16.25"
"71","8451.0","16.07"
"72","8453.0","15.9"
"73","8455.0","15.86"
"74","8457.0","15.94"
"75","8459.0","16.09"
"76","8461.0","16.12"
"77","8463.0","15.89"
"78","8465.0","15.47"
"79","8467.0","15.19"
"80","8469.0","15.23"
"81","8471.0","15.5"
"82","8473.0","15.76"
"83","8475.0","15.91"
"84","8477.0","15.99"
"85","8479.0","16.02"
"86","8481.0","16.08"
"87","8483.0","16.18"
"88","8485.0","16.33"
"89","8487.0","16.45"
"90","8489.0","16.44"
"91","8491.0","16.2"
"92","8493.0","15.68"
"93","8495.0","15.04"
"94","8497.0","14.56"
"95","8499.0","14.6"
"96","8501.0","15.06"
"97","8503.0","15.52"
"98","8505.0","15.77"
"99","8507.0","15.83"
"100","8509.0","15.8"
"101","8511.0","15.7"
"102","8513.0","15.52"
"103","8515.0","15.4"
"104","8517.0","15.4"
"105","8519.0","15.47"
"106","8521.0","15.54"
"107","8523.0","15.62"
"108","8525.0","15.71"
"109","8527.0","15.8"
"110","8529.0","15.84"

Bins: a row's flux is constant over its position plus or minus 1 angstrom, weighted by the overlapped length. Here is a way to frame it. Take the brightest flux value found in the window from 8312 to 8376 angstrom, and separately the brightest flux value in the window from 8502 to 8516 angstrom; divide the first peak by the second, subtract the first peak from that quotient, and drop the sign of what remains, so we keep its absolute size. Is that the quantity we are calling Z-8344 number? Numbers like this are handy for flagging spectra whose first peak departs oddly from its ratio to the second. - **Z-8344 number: 16.3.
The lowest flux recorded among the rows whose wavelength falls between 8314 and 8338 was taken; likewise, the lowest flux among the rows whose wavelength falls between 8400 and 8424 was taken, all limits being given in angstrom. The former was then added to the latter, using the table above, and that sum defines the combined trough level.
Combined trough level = 32.9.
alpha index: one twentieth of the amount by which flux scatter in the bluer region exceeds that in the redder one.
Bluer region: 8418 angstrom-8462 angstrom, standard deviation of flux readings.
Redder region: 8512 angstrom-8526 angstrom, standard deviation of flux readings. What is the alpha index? 0.019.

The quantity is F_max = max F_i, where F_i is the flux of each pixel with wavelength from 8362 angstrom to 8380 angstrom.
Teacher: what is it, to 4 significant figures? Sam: 17.13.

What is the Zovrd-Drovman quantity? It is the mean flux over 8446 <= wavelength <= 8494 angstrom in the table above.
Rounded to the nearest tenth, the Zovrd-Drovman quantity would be 16.0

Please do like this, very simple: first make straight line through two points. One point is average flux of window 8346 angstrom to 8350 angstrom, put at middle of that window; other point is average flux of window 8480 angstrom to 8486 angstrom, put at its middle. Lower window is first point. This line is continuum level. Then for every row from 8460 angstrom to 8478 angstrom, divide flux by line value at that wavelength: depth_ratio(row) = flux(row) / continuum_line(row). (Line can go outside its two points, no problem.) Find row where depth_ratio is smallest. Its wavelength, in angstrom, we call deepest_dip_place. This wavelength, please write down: 8467.0 angstrom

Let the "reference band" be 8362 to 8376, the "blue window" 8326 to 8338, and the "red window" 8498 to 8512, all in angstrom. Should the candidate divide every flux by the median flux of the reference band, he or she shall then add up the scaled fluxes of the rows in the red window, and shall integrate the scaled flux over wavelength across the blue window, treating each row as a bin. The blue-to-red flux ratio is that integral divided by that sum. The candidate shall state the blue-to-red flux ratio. 1.9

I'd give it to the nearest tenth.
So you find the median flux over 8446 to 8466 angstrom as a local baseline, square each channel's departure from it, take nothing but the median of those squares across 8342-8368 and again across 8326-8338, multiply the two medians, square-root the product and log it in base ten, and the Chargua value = -0.2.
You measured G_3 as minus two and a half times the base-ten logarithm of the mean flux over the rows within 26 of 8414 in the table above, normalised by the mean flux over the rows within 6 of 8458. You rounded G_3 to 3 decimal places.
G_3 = -0.024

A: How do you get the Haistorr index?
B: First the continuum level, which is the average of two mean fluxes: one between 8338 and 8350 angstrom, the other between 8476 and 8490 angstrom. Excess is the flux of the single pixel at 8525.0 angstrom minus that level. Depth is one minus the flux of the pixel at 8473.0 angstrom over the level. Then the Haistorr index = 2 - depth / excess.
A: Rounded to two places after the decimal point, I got 2.06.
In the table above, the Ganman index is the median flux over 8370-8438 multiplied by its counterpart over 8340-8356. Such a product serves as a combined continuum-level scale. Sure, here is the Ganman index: 274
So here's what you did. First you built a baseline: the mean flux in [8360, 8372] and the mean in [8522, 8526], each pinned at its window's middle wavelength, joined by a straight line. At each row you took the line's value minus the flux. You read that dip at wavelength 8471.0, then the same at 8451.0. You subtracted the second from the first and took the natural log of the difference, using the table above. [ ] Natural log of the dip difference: -0.9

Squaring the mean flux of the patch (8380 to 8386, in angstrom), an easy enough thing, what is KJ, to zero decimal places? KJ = 258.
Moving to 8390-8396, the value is 269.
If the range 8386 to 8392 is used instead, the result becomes 254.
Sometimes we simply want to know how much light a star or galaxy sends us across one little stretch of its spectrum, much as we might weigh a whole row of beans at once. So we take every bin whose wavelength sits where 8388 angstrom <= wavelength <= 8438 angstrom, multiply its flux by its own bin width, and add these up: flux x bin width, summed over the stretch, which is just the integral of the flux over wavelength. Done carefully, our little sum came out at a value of 818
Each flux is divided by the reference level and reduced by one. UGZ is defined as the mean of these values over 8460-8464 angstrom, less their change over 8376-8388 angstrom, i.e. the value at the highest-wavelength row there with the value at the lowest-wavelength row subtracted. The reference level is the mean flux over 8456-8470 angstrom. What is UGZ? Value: 0.07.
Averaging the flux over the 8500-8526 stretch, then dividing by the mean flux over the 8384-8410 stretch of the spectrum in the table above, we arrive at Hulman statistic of 0.946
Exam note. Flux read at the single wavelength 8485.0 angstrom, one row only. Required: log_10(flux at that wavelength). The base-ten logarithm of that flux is 1.21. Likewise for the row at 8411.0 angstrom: 1.22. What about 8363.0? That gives 1.22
